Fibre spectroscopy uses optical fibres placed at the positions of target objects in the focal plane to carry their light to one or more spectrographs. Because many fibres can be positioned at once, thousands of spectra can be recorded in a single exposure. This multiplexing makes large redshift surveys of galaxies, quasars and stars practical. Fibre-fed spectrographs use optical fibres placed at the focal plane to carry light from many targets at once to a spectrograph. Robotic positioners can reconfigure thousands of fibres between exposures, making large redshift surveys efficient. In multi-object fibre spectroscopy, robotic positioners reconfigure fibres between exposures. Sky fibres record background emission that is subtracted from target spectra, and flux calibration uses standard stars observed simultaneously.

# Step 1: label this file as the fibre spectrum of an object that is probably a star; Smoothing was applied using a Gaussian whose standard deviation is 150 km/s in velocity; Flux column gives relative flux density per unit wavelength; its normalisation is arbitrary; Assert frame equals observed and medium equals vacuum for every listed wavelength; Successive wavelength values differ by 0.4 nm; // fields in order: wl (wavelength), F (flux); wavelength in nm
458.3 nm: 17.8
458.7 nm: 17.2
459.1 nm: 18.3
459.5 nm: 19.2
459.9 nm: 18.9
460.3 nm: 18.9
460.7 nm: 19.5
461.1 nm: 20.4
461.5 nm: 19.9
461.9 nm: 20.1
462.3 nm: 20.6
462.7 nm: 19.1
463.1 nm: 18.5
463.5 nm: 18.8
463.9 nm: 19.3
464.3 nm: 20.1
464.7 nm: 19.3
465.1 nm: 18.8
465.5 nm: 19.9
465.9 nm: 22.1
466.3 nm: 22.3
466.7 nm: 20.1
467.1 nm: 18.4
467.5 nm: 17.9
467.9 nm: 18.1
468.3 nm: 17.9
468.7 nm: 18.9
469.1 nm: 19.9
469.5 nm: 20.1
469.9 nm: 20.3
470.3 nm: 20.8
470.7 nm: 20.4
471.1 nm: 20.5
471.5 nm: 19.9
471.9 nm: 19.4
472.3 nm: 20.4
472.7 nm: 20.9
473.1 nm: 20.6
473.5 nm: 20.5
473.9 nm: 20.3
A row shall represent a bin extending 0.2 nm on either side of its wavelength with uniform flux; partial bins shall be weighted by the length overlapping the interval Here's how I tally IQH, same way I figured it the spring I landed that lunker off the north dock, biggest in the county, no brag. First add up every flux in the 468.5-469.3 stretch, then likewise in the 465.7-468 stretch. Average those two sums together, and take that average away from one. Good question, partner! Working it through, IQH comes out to -78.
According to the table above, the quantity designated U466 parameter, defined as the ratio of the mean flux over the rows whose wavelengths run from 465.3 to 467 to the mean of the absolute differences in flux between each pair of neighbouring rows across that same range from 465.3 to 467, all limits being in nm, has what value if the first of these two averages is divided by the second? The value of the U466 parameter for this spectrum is 14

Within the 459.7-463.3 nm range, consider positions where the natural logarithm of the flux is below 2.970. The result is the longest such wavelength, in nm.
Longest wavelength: 463.1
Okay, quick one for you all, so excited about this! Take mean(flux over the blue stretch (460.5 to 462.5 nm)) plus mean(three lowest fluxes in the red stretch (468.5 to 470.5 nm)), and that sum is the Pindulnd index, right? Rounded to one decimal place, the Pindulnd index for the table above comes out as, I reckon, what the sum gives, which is 39.7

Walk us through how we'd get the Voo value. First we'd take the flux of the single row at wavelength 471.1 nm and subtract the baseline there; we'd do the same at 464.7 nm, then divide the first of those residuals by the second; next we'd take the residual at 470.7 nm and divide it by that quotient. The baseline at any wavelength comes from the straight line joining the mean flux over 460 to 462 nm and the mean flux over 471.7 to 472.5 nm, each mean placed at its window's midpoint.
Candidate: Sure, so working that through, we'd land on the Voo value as -0.4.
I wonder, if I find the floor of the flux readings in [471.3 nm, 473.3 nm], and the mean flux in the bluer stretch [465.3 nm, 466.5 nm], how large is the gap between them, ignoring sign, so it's 2.0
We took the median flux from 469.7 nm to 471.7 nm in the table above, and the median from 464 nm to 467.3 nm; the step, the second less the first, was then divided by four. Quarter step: -0.100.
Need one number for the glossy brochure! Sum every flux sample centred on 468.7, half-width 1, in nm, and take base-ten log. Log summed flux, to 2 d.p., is 1.98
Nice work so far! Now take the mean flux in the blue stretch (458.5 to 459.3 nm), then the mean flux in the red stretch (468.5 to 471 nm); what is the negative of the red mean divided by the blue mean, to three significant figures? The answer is -1.13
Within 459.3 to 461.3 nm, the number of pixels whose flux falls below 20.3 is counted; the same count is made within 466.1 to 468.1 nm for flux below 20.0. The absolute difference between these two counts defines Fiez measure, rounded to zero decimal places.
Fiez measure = 1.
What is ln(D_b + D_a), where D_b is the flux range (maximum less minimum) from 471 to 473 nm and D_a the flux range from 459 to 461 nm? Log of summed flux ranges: 0.99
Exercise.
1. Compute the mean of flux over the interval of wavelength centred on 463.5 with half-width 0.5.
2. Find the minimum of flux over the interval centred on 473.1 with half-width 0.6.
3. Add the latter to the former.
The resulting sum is 39.4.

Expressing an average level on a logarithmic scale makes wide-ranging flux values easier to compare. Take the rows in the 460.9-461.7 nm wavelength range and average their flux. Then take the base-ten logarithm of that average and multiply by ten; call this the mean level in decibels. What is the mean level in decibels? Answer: 13.0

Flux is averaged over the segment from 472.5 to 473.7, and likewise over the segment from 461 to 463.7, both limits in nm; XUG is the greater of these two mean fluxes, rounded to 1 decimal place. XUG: 20.7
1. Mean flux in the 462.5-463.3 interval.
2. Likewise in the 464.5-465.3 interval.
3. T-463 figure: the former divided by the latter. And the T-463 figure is 0.987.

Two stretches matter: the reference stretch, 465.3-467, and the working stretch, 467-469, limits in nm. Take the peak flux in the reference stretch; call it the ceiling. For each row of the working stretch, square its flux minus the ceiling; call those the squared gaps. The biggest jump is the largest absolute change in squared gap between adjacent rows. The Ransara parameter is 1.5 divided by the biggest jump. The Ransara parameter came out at 0.192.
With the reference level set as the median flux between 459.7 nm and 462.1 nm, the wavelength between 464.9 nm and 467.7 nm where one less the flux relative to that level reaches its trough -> 466.3 nm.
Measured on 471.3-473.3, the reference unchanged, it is 472.7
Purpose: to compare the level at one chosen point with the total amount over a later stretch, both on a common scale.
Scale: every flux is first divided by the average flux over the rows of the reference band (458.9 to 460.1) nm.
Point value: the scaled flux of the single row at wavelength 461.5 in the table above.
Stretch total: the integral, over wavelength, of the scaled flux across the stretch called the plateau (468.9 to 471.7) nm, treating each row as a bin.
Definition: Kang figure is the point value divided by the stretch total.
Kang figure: 0.351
